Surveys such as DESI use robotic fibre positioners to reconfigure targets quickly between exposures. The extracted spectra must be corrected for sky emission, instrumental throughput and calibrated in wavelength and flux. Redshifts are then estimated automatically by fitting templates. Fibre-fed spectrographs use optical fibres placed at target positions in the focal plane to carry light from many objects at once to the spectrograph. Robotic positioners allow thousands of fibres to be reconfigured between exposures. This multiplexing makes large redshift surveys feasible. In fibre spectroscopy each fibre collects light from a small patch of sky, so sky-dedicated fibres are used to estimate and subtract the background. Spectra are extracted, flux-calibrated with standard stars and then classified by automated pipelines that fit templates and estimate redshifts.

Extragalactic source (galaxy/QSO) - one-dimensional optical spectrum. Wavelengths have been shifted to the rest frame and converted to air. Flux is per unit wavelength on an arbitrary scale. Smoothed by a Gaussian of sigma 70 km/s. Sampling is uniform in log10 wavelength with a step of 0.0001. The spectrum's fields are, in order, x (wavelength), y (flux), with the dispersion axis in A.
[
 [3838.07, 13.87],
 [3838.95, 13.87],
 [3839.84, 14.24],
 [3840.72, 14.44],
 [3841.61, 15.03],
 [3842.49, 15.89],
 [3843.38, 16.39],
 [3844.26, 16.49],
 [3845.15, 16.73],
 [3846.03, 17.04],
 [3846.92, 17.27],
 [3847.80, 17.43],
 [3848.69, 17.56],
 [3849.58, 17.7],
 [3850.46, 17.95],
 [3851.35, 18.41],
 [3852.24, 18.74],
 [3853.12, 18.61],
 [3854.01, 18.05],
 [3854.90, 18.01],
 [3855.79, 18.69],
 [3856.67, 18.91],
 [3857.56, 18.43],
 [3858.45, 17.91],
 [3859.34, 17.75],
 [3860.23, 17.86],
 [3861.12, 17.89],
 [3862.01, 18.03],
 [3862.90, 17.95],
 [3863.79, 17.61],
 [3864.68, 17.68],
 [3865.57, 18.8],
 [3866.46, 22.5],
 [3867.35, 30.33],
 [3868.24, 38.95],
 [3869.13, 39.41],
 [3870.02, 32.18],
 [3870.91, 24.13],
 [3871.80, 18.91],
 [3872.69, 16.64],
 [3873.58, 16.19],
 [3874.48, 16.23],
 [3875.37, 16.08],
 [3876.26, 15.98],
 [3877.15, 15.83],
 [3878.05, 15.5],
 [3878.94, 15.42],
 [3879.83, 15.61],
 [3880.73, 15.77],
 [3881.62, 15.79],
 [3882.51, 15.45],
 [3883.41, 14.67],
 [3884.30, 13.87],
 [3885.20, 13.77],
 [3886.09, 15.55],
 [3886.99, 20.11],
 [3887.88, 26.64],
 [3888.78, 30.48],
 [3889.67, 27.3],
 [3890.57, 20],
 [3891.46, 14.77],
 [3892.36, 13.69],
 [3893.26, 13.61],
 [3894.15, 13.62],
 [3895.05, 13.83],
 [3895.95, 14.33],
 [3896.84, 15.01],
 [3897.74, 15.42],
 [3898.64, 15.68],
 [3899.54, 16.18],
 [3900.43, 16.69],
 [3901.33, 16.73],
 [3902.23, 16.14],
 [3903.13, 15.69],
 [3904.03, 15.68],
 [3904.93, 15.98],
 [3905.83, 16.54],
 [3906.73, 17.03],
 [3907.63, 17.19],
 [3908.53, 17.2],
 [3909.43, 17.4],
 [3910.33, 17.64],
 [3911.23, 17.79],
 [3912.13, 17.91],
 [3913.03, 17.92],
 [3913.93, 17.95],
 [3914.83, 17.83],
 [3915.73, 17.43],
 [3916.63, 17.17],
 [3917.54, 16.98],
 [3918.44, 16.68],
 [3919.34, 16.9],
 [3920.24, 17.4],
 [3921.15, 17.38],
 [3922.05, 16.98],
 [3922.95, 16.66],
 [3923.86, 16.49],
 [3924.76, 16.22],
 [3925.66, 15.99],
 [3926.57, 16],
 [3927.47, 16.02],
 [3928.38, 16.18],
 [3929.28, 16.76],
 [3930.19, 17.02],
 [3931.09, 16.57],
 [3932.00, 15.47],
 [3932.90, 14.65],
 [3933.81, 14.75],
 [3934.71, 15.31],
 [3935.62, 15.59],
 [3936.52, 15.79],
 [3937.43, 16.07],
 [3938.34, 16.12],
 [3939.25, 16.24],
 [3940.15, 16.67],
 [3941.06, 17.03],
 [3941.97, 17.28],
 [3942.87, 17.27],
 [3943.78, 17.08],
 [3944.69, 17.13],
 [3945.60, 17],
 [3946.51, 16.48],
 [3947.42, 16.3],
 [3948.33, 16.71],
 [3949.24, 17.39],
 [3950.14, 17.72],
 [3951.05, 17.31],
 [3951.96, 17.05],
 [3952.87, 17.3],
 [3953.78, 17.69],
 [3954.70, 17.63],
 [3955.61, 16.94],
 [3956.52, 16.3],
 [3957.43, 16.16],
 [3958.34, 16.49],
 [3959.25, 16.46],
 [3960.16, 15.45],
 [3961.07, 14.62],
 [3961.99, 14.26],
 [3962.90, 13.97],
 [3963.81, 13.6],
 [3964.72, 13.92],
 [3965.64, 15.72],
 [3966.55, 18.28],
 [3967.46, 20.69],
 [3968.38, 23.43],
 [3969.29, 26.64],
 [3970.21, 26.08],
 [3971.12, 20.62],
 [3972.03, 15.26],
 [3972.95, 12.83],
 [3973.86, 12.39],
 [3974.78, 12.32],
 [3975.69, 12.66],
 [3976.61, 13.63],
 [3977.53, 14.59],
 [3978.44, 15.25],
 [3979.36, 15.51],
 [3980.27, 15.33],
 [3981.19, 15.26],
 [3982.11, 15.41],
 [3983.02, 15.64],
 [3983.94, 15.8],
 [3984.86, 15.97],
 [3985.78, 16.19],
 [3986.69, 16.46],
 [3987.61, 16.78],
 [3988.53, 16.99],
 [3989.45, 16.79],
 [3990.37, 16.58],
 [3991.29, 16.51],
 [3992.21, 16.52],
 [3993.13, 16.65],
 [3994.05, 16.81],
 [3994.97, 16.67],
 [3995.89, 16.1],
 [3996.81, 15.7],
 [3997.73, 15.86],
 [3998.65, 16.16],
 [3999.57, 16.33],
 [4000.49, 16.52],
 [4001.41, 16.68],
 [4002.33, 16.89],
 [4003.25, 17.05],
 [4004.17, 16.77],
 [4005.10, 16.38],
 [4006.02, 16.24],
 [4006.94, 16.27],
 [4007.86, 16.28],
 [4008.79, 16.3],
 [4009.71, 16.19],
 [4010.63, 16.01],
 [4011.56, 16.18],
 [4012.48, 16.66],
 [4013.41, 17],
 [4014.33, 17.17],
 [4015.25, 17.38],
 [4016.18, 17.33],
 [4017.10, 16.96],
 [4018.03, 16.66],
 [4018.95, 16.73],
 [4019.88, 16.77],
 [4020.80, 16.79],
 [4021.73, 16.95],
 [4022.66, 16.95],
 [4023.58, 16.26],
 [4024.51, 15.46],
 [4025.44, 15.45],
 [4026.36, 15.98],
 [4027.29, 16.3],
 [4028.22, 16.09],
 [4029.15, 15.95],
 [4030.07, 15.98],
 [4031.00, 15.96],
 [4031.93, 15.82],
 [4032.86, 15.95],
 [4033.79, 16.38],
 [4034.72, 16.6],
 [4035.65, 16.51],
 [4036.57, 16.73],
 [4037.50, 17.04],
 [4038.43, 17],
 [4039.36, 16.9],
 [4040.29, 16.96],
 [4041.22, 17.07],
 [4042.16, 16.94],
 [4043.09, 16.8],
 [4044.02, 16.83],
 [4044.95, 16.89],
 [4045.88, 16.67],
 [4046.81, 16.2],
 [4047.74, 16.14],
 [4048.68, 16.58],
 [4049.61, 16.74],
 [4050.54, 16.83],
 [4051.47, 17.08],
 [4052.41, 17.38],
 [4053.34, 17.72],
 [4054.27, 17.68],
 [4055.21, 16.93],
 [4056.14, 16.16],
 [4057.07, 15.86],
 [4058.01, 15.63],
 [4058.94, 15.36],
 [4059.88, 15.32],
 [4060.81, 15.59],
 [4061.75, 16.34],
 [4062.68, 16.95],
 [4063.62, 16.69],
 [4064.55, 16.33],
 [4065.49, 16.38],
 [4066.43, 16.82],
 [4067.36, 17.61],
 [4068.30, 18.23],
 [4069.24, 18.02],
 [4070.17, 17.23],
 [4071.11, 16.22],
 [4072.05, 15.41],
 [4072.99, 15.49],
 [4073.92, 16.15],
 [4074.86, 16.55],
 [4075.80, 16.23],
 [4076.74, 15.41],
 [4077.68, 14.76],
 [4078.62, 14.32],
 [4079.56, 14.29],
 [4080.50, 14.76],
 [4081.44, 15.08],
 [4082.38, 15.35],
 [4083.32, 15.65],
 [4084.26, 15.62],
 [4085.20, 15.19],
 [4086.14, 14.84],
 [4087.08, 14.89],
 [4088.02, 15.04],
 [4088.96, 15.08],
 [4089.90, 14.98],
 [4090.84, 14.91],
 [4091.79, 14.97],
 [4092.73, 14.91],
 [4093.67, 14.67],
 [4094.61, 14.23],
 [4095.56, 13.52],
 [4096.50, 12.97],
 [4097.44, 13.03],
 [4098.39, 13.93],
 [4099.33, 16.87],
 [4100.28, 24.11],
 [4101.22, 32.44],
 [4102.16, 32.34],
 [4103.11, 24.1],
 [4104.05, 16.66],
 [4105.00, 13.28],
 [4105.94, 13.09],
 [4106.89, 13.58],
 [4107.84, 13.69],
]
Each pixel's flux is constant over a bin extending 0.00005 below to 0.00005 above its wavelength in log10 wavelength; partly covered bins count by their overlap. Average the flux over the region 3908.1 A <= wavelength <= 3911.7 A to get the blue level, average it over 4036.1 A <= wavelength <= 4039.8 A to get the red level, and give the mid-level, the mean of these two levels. 17.2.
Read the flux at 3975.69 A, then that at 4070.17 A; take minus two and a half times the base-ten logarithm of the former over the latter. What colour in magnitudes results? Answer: 0.3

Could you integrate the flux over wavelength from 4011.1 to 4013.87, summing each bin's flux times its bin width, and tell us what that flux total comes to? 46.0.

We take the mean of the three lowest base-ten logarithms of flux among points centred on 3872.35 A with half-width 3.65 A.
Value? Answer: 1.21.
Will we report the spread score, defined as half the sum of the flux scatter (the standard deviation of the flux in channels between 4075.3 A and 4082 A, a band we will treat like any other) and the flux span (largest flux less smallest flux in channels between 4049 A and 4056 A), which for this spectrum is 0.8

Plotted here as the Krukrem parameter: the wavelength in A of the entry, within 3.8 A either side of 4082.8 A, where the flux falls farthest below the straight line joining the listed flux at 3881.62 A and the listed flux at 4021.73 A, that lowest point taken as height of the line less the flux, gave 4079.56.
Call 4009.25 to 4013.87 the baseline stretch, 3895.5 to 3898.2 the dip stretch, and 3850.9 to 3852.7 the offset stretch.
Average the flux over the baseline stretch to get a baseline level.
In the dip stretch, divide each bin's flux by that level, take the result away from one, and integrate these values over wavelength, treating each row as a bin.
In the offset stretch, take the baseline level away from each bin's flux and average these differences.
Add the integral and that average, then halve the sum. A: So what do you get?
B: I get 1.2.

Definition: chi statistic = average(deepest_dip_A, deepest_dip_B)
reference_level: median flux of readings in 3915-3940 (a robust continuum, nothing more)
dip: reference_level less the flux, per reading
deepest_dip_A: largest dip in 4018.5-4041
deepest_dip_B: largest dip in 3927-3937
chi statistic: 1.2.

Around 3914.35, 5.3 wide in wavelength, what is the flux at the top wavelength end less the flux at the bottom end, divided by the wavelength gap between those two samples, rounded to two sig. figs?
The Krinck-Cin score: -0.16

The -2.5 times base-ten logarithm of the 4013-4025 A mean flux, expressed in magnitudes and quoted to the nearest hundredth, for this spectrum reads -3.06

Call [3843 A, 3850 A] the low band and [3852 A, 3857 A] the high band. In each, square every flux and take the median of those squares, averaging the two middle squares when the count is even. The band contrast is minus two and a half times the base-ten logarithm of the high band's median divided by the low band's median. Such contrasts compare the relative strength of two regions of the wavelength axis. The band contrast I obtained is -0.18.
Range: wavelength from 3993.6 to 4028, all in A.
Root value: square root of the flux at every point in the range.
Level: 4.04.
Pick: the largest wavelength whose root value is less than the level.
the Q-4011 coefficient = 4027.29 A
